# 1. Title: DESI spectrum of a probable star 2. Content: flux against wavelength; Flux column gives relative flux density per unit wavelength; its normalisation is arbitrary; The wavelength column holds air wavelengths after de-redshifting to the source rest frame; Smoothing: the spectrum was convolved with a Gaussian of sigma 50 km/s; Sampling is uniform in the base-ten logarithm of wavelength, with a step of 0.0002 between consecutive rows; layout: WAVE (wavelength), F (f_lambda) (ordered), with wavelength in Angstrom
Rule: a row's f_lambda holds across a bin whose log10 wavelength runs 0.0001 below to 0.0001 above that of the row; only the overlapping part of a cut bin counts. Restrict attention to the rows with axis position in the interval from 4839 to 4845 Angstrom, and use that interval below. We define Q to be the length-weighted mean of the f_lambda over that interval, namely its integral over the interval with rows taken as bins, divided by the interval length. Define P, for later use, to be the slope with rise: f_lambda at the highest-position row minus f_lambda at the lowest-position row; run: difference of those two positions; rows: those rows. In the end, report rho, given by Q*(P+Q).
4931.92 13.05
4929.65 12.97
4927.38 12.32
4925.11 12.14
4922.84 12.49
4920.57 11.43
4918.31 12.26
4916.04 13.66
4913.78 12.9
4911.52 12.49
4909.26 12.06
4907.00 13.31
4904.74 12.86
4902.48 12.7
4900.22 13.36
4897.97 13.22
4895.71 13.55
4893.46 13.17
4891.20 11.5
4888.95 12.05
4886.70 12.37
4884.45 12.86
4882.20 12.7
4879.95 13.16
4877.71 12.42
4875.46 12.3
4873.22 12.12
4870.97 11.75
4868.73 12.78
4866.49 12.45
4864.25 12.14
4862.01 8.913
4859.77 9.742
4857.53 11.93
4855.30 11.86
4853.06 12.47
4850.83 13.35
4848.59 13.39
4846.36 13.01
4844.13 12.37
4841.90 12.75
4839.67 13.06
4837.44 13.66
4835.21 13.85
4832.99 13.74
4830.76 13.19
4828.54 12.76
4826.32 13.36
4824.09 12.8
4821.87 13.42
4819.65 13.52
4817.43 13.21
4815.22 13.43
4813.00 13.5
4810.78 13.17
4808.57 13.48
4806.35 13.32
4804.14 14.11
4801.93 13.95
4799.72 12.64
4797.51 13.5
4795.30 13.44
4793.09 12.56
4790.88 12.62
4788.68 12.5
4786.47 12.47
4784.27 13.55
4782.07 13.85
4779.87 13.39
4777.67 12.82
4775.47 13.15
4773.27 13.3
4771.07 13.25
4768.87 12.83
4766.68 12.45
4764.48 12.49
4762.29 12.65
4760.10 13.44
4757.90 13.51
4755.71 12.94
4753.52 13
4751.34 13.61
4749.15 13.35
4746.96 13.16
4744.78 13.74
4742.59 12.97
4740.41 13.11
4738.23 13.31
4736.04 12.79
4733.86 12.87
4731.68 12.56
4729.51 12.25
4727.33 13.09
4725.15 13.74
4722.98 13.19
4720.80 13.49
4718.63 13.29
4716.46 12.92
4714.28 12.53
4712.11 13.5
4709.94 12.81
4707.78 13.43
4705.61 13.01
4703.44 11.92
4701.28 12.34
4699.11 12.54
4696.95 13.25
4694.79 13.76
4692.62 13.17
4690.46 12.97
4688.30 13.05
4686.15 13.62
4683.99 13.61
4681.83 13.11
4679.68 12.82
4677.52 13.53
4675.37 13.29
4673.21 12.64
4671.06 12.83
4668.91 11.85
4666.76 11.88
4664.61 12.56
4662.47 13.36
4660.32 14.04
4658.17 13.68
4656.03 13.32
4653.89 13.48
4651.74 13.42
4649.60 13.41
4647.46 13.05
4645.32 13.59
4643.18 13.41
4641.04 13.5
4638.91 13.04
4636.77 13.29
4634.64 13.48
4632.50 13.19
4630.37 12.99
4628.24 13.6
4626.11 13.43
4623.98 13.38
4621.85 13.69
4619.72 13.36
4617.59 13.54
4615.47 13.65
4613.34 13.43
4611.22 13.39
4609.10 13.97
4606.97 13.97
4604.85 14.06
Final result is 160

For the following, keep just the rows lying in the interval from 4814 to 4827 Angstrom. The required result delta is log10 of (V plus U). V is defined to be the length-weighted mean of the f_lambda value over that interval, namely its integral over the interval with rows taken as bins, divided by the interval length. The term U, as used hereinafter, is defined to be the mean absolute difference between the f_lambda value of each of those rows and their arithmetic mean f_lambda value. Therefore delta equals 1.13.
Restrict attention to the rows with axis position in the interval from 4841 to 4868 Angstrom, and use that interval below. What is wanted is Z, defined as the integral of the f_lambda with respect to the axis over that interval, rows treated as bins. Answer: 325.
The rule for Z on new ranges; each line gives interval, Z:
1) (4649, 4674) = 326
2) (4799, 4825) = 348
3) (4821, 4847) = 342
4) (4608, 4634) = 350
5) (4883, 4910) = 344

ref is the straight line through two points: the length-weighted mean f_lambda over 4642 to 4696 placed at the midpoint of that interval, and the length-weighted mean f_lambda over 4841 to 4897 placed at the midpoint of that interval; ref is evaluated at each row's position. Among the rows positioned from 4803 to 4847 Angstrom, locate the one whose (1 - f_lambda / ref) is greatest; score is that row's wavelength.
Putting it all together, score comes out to 4844.13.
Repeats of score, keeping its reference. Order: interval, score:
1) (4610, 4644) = 4630.37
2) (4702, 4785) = 4703.44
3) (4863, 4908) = 4891.20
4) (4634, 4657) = 4638.91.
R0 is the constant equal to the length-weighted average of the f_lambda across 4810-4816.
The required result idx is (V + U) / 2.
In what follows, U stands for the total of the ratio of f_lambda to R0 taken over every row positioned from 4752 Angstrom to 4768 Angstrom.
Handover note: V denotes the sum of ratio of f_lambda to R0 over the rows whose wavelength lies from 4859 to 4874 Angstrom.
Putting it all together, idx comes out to 6.38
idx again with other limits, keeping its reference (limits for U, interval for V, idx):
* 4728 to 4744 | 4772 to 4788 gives 6.83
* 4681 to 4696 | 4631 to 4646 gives 6.99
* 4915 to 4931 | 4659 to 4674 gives 6.60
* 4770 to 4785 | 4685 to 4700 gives 6.95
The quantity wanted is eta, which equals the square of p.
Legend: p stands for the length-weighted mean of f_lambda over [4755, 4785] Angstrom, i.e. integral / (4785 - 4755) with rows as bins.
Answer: 172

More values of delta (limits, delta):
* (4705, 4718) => 1.12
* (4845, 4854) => 1.13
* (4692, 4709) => 1.13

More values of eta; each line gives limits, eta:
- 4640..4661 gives 182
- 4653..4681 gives 170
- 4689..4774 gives 170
